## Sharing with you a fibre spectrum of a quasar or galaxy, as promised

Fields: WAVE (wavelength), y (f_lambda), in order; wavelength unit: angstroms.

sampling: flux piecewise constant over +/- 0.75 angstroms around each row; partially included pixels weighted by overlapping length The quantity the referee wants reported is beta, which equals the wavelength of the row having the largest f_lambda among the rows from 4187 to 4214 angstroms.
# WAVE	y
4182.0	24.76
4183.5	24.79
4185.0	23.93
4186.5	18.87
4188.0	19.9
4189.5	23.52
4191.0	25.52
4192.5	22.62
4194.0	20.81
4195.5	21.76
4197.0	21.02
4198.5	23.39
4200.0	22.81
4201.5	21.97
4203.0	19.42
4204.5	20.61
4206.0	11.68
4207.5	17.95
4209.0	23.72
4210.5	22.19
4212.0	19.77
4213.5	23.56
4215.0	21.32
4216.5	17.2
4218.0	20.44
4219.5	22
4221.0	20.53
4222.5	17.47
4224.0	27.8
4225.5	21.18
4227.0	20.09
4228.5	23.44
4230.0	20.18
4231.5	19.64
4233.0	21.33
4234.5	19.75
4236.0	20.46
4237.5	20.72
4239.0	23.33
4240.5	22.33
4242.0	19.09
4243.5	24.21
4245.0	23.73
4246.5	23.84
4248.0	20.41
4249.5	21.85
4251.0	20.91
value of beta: 4191.0 angstroms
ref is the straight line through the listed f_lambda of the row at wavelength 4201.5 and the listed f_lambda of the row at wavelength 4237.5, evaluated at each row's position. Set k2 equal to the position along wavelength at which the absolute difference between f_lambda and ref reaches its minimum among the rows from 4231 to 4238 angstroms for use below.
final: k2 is 4237.5 angstroms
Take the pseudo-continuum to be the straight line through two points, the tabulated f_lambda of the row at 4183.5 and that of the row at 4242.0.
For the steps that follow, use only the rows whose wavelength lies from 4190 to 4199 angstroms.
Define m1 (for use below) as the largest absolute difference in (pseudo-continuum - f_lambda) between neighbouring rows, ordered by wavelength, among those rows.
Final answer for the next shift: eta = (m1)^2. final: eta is 8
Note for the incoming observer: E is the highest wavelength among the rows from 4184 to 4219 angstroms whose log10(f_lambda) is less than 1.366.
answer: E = 4218.0 angstroms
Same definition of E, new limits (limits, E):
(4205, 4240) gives 4237.5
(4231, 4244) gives 4242.0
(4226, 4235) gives 4234.5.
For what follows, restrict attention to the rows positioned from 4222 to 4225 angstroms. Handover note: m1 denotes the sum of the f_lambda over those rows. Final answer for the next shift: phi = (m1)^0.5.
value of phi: 6.7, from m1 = 45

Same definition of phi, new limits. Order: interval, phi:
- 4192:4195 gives 6.6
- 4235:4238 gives 6.4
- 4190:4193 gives 6.9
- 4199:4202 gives 6.7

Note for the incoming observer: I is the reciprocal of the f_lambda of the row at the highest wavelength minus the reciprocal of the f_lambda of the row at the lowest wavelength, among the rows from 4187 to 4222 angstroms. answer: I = -0.002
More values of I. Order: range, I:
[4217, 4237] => 0.000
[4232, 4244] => -0.006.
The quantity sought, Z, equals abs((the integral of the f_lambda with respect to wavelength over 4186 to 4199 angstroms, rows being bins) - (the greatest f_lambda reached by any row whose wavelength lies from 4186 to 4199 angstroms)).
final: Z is 260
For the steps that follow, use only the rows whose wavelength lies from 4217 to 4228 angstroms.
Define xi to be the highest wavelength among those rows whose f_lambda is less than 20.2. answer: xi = 4227.0 angstroms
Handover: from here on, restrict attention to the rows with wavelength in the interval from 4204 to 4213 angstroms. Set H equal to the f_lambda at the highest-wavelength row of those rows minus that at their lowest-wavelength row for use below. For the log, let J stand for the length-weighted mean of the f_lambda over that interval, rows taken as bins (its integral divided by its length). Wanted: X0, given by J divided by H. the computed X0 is -23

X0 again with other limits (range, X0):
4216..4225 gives 2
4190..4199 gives -11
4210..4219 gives -12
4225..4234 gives 140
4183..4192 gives 31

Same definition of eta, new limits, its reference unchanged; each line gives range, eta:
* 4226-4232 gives 12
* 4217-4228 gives 110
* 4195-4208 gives 77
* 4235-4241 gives 8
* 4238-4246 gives 28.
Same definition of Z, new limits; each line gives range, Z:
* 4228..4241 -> 252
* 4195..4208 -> 238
